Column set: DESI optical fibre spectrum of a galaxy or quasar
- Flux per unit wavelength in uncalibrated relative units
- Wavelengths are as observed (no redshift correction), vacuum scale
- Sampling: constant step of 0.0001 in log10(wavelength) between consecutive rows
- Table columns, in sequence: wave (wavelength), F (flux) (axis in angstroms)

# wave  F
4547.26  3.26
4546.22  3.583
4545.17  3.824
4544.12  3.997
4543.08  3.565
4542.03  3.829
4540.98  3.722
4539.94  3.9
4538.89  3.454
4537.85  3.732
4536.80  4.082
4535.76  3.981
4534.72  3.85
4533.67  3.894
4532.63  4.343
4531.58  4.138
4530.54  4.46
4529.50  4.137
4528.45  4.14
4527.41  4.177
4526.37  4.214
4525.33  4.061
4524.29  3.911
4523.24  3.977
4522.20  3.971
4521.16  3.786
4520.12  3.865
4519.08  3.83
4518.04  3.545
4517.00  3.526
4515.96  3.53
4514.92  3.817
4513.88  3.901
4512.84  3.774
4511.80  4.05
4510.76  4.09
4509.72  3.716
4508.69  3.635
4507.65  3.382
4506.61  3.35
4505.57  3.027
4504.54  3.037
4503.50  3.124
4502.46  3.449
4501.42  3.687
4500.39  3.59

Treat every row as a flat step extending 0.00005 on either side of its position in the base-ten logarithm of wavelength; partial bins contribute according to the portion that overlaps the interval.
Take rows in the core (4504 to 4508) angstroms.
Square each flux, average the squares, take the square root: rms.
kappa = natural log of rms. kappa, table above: 1.16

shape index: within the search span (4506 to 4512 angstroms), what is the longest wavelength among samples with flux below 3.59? 4507.65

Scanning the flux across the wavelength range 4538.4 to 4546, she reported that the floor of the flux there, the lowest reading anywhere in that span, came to 3.454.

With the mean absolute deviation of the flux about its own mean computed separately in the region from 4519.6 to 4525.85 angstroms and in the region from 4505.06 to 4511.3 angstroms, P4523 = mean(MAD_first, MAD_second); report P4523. 0.18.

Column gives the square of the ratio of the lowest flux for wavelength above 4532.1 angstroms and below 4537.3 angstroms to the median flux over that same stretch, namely 0.935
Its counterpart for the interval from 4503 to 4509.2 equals 0.874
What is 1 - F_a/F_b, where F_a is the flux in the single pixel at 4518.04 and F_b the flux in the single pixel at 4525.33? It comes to 0.13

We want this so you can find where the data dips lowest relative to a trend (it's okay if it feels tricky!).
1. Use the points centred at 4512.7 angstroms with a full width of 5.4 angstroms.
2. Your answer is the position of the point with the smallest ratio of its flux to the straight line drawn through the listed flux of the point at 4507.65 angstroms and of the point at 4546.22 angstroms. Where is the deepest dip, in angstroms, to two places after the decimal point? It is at 4512.84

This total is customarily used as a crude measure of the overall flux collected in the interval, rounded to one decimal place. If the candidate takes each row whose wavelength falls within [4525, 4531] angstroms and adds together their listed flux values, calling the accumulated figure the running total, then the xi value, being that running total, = 25.2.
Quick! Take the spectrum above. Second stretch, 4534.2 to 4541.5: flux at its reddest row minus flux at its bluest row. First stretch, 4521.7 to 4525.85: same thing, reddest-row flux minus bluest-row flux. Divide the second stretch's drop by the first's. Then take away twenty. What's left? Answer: -21.4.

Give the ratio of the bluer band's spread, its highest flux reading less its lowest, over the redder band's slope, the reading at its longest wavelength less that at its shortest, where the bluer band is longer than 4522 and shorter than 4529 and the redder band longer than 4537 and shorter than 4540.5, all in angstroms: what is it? 1.8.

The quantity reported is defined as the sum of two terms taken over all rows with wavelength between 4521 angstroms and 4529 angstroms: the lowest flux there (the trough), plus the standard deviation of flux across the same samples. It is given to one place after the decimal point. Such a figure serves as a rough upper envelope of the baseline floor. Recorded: 3.9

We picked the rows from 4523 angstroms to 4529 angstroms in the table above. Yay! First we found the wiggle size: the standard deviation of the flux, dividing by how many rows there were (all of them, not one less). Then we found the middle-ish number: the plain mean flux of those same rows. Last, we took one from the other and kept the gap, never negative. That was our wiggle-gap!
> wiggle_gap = 4.0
